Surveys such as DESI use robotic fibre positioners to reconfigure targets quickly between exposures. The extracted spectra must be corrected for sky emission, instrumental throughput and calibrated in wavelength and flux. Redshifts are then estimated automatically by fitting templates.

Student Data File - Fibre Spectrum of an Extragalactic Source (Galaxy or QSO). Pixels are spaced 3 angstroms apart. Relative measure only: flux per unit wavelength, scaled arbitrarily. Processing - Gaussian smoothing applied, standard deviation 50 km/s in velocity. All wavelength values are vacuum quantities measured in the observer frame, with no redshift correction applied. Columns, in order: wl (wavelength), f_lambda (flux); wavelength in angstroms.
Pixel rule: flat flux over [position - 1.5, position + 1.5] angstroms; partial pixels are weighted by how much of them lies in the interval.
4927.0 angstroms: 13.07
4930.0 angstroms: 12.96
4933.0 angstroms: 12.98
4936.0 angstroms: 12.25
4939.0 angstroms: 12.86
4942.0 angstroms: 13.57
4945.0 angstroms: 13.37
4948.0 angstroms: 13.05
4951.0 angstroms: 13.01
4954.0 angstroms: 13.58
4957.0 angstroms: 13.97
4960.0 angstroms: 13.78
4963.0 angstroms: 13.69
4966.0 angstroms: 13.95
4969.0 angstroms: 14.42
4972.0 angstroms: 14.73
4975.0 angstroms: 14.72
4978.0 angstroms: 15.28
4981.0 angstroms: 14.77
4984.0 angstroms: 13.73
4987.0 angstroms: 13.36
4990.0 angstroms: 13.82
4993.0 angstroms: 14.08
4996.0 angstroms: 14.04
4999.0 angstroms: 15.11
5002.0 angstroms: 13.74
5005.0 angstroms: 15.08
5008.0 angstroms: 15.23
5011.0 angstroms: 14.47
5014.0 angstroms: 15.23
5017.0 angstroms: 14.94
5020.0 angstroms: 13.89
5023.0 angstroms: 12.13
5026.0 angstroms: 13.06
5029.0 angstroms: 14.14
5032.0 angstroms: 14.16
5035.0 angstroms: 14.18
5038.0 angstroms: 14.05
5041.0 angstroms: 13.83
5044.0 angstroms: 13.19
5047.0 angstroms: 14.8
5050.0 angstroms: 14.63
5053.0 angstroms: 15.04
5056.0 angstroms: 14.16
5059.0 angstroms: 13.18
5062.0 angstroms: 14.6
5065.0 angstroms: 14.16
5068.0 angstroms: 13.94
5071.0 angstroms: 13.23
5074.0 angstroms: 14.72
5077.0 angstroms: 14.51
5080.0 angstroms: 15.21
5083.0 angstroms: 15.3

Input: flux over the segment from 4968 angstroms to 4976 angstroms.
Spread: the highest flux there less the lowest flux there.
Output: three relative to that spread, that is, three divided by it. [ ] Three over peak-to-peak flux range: 9.7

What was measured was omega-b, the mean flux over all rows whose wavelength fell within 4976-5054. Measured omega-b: 14.23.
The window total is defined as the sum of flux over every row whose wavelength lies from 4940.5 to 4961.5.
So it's 94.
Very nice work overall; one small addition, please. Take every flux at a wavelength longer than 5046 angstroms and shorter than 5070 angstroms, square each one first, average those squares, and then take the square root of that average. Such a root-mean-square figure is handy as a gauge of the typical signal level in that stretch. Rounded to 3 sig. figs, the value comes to 14.3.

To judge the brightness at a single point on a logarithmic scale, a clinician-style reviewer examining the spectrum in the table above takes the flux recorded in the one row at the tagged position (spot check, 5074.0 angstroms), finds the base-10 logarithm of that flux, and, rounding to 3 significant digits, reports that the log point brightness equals 1.17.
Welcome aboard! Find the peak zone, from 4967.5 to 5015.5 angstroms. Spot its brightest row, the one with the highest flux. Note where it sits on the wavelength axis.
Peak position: 4978.0 angstroms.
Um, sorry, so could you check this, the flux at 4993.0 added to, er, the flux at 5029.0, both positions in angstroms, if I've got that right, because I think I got 28.2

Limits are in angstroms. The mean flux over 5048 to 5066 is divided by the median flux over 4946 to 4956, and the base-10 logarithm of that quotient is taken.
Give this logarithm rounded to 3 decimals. 0.040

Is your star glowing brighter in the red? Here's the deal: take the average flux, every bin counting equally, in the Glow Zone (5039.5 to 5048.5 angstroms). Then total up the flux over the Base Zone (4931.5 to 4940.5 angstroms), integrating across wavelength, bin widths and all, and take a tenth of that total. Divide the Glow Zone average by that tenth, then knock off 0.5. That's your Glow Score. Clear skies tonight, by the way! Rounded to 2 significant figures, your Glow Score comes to 0.72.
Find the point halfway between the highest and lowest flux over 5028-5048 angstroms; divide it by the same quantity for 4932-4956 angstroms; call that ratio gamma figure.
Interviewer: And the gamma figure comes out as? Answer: 1.084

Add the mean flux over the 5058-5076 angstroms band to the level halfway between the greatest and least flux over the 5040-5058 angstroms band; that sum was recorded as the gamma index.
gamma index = 28.1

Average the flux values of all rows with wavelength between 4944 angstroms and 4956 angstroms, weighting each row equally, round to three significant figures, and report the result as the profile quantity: 13.3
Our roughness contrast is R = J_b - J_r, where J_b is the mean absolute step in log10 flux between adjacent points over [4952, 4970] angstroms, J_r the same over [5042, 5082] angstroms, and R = -0.015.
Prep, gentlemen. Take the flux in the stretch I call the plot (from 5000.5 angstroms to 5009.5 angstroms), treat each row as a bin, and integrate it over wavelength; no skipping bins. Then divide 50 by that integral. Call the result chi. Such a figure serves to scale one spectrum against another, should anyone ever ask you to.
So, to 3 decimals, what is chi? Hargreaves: 0.378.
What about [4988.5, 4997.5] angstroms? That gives 0.397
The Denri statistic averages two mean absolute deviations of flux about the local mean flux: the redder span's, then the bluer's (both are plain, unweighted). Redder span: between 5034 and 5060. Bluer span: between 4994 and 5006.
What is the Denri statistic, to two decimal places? 0.55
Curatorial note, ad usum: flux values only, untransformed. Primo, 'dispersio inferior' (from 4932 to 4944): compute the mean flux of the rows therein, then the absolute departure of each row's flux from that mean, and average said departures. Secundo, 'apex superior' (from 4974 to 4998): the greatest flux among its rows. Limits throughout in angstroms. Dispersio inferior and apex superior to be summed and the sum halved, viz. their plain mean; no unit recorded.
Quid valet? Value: 7.82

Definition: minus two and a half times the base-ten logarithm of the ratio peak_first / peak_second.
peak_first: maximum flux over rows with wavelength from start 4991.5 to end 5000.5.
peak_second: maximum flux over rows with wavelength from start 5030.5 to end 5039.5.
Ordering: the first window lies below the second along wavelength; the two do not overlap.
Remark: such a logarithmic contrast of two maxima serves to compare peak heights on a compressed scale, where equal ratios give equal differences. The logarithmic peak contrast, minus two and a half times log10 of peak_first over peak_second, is -0.07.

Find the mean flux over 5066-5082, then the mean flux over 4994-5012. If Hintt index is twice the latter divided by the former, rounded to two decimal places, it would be 2.04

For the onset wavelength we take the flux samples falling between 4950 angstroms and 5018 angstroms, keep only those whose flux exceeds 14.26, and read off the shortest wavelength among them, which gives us 4969.0 angstroms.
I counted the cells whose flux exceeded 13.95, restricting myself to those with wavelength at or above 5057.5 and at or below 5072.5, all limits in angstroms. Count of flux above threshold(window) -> 2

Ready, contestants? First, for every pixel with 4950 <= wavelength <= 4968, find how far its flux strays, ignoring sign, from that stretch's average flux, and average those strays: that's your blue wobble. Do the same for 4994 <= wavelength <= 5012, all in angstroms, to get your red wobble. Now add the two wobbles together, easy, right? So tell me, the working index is 0.77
